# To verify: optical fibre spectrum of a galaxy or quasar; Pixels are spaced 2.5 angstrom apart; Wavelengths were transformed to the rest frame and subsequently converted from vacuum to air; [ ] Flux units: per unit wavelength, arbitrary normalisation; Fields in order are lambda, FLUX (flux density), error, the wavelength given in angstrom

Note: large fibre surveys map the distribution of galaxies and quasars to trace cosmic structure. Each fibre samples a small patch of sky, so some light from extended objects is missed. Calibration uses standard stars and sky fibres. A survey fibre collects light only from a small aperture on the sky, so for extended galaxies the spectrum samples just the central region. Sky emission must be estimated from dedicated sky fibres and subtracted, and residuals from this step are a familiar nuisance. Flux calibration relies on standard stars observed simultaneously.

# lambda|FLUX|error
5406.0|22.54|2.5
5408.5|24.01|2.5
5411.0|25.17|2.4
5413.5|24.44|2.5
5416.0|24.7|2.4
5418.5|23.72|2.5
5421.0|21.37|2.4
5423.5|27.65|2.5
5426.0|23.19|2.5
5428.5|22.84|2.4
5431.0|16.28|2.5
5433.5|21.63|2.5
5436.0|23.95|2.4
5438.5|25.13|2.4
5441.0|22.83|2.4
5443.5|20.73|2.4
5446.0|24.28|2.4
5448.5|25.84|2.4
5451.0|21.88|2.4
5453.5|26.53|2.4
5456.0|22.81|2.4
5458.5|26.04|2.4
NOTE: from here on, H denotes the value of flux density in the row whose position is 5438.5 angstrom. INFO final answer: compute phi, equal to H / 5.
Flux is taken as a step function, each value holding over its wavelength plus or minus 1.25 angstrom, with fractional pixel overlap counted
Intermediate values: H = 25.13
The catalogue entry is 5.03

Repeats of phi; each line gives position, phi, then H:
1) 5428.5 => 4.57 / 22.84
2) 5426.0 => 4.64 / 23.19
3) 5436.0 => 4.79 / 23.95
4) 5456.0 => 4.56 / 22.81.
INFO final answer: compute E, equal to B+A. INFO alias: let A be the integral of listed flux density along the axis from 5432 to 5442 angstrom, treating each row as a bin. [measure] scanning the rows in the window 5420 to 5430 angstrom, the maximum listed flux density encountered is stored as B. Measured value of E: 260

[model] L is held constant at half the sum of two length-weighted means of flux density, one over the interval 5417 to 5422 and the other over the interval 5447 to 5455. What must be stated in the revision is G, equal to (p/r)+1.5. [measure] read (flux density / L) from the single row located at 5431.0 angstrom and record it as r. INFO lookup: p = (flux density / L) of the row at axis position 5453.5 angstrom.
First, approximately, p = 1.12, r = 0.69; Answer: 3.13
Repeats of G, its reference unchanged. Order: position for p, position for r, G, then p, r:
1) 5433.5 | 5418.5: 2.41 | 0.91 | 1.00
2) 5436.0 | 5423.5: 2.37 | 1.01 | 1.17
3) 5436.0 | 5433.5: 2.61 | 1.01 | 0.91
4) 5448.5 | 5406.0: 2.65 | 1.09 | 0.95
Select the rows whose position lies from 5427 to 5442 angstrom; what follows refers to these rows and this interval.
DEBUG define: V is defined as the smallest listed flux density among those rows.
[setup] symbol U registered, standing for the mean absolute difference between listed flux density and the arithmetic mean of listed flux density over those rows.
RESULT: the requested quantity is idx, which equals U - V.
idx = -14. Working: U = 2.1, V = 16.28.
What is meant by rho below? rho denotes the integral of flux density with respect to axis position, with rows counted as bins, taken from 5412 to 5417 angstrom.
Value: 123.0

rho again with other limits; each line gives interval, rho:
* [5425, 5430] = 113.3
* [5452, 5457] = 123.1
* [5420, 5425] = 123.0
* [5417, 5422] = 113.6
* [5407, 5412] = 122.3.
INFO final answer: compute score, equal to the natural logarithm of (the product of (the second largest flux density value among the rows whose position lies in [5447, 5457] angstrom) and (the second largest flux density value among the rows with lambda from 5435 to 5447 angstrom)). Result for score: 6.44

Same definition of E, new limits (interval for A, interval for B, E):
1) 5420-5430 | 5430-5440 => 261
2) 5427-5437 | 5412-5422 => 236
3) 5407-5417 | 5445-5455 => 272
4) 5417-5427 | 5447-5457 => 267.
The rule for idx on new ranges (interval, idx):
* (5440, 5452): -19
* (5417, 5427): -20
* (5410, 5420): -23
